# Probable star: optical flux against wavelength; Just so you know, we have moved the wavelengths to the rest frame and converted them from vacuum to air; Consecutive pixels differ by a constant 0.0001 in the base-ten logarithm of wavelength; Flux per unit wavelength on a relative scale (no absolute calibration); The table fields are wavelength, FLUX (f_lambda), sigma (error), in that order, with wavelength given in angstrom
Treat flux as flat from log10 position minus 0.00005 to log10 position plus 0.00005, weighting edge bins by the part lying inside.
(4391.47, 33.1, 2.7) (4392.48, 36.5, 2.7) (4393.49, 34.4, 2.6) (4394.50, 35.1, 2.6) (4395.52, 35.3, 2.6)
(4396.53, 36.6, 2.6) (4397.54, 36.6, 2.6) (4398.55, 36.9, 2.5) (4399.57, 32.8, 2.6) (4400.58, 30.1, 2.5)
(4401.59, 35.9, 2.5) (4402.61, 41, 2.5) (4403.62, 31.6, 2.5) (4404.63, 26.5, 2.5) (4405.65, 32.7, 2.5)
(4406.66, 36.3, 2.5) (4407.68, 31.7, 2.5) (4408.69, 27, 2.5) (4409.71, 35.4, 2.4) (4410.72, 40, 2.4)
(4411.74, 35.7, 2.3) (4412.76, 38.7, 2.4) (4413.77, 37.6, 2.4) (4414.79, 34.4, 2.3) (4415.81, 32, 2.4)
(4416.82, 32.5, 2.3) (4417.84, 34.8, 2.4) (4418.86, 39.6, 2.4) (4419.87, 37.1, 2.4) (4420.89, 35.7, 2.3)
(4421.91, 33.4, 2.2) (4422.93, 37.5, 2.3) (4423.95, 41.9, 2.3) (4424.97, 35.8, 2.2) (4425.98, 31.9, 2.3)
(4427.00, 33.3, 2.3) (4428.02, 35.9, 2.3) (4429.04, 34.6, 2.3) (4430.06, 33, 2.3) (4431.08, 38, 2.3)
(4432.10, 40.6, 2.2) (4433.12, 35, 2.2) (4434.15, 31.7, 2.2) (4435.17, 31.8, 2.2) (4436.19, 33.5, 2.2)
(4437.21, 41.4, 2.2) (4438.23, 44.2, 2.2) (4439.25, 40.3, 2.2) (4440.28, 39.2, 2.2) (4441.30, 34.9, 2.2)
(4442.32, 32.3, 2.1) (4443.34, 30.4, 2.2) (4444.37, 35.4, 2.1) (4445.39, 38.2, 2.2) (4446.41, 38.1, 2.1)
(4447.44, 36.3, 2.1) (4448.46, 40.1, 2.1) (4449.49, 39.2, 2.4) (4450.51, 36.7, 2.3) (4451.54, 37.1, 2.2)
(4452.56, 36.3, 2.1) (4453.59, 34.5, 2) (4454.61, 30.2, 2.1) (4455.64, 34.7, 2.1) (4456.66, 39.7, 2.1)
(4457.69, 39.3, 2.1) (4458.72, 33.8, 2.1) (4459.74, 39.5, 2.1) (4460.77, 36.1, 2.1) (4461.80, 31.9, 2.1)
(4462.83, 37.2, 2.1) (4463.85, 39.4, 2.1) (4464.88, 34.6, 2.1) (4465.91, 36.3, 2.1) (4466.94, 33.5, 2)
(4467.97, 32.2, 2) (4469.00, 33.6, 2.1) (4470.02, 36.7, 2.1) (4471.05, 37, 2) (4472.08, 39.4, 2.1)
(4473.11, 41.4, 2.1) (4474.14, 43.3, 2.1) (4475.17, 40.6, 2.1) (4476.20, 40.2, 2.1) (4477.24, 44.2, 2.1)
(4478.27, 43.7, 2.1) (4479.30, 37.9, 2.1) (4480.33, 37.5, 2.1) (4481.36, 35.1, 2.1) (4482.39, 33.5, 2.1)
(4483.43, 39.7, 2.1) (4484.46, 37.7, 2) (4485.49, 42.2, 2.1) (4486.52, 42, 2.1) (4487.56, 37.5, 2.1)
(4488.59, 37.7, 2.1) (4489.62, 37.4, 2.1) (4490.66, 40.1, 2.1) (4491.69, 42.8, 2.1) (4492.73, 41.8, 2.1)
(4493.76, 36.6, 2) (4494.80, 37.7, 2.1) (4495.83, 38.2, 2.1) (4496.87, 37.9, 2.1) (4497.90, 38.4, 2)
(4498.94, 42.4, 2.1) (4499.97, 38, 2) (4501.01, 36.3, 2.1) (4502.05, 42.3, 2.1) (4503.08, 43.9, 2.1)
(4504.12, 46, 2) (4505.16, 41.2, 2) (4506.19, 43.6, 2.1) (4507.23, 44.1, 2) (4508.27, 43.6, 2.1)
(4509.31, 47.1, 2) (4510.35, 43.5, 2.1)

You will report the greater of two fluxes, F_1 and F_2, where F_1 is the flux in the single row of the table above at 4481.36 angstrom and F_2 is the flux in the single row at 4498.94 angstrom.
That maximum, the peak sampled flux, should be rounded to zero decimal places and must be 42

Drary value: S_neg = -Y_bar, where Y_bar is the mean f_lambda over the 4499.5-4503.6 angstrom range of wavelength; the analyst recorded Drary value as -40.1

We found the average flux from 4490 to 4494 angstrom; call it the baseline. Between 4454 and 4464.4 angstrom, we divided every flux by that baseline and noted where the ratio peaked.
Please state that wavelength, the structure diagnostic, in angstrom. 4456.66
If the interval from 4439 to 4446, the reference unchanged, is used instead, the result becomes 4439.25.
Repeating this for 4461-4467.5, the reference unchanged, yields 4463.85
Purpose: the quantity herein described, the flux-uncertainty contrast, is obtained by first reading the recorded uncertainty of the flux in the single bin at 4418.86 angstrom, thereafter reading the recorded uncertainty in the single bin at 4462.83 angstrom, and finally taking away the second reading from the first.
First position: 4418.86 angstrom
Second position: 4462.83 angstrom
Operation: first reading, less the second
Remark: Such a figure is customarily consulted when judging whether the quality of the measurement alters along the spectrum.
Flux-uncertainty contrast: 0.30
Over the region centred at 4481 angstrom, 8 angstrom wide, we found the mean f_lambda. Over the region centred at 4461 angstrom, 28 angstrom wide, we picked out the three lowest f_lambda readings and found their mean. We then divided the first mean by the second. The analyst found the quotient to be 1.23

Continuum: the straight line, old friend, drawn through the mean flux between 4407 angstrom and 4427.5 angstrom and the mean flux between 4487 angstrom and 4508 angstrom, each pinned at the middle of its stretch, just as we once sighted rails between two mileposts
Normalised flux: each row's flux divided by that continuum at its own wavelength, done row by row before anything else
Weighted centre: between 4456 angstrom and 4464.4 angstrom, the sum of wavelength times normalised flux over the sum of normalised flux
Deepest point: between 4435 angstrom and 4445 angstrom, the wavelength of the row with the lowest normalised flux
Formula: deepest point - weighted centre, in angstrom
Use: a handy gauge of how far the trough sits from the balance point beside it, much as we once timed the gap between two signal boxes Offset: -16.9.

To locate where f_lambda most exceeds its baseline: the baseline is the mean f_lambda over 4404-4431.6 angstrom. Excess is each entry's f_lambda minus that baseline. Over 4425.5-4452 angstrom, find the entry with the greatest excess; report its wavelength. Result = 4438.23 angstrom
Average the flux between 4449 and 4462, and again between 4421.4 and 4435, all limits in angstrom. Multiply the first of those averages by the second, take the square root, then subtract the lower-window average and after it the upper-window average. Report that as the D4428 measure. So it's -35.8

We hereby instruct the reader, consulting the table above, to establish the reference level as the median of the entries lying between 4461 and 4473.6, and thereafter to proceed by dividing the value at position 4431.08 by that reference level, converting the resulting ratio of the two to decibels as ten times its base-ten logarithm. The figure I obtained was 0.17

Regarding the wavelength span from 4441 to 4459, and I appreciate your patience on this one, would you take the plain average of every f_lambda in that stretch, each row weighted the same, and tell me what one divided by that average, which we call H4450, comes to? 0.0278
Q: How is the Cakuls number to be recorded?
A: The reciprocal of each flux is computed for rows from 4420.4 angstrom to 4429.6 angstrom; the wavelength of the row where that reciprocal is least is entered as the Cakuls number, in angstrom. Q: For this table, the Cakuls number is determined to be 4423.95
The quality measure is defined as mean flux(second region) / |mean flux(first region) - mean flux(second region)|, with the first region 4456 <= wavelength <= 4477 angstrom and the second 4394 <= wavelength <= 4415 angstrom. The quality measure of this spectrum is 13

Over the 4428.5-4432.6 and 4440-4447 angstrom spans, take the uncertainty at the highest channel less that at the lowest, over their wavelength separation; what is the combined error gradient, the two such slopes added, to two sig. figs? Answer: -0.049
